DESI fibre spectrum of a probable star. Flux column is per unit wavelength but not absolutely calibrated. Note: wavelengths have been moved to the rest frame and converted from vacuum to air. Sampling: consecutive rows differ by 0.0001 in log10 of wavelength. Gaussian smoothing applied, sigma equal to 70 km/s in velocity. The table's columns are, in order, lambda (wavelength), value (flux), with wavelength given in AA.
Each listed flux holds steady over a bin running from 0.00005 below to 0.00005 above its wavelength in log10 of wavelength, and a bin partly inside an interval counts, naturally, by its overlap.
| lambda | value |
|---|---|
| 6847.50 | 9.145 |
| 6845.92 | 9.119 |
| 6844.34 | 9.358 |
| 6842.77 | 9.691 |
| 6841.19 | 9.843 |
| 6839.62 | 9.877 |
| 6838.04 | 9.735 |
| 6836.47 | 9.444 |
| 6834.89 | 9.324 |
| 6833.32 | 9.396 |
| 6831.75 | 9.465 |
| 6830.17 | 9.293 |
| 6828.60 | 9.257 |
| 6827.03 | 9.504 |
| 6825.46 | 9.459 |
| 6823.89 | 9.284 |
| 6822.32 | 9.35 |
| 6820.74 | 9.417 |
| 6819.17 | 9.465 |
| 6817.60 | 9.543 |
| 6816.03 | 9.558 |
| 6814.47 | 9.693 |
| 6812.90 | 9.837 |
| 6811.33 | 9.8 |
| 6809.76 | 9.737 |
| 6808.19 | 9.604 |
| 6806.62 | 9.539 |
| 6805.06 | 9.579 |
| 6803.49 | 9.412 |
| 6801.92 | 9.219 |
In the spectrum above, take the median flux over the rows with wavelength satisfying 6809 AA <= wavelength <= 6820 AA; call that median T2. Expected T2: 9.69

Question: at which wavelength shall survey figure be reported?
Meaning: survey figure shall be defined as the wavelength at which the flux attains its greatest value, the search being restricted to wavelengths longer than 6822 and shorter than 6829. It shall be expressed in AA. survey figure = 6827.03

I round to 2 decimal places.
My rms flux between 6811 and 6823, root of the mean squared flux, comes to 9.58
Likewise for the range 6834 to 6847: 9.55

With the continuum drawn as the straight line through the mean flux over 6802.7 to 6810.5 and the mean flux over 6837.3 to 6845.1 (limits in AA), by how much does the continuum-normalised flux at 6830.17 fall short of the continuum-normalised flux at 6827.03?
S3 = 0.023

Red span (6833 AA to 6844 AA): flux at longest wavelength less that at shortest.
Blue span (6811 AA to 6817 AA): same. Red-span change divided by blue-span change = -1.2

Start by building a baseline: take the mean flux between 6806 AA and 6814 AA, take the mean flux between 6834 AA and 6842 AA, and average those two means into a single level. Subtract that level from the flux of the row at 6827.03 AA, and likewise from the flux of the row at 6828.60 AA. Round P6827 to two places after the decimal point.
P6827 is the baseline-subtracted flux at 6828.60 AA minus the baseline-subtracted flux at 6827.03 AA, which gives -0.25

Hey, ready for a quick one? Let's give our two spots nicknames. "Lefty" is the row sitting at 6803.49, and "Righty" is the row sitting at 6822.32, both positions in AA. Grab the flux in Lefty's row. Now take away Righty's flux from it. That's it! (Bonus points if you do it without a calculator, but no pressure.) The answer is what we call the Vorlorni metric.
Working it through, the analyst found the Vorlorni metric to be 0.1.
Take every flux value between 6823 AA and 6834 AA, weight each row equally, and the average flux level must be 9.38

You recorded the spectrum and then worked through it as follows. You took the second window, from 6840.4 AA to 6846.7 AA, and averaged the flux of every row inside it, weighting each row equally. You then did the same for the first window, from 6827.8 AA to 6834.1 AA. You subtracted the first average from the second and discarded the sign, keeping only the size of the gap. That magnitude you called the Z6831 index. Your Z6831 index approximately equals 0.15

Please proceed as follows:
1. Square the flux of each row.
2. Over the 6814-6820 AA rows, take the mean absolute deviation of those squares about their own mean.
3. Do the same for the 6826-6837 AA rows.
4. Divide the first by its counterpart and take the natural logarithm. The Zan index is -0.2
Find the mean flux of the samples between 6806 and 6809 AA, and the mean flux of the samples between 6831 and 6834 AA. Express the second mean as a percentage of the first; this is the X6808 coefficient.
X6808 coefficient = 99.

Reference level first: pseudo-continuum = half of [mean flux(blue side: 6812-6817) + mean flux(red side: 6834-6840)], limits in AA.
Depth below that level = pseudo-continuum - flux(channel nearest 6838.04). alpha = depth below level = -0.1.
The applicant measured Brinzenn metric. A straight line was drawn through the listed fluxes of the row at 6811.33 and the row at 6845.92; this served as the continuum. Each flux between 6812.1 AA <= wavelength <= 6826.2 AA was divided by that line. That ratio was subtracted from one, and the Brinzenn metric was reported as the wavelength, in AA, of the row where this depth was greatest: 6823.89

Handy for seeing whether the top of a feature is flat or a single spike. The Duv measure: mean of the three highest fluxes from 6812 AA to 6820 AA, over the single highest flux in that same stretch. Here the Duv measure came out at 0.986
